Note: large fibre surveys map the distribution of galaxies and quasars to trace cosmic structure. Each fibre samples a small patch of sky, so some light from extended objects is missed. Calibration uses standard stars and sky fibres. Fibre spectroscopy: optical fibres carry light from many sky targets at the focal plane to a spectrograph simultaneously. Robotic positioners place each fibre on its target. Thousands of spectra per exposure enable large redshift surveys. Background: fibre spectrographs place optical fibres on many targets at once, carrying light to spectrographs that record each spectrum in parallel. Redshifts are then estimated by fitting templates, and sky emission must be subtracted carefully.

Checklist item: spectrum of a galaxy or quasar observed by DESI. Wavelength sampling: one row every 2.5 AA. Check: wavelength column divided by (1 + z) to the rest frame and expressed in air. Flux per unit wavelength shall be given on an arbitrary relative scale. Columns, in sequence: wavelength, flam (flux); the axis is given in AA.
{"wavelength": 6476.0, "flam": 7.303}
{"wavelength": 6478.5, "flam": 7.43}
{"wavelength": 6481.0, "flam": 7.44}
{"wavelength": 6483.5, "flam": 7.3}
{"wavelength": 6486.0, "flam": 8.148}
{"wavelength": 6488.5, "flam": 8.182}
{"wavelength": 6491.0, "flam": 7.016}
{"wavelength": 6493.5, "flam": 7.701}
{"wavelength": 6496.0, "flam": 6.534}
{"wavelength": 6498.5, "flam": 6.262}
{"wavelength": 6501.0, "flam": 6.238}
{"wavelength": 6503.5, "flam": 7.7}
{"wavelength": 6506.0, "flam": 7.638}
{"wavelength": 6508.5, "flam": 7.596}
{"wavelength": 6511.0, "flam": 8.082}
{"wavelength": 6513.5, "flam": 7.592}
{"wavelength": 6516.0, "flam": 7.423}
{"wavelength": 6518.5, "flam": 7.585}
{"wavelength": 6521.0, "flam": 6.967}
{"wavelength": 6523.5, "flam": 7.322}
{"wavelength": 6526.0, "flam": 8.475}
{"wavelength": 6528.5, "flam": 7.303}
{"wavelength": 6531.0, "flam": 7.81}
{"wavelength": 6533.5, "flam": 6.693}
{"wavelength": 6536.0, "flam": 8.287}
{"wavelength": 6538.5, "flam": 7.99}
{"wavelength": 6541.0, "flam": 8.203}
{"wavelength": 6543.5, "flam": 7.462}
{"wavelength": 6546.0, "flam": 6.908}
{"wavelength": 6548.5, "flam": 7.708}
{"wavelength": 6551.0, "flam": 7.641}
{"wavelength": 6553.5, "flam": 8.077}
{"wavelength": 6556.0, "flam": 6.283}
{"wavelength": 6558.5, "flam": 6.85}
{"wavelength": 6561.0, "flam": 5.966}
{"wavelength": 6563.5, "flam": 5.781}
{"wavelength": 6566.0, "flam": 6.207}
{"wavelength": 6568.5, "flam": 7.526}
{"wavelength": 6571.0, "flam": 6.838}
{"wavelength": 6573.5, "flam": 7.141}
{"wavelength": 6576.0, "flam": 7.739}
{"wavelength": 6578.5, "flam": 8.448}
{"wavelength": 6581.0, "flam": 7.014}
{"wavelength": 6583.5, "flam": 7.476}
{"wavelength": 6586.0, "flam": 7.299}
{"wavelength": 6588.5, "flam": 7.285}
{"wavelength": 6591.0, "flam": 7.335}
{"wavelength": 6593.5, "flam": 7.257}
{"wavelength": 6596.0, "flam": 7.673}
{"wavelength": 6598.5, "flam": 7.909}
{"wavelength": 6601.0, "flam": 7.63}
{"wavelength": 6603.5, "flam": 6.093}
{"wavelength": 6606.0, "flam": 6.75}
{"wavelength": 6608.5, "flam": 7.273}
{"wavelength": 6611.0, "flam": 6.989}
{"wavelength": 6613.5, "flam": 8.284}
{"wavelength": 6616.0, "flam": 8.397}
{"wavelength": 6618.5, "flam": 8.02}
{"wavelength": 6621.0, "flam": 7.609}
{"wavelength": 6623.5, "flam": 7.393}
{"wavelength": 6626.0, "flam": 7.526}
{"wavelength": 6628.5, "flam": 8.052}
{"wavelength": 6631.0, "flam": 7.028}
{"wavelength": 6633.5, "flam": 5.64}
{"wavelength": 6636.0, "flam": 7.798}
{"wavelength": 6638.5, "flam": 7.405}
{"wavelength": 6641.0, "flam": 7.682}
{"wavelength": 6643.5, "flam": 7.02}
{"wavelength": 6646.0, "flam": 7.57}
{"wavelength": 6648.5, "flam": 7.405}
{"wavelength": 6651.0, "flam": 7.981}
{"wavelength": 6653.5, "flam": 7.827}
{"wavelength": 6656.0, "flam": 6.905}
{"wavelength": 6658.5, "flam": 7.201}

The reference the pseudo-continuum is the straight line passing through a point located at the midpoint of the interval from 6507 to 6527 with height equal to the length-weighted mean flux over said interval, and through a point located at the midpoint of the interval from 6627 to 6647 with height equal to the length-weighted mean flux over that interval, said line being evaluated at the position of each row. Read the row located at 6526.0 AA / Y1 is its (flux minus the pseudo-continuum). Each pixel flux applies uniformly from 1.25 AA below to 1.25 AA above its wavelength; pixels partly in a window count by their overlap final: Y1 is 0.9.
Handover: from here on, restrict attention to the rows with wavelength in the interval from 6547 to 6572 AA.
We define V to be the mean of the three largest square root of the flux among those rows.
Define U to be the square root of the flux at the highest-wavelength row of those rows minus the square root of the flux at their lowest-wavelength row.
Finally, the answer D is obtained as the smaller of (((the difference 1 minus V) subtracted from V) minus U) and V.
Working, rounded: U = -0.16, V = 2.79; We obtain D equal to 2.79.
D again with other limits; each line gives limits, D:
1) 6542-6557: 2.79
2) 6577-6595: 2.78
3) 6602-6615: 2.74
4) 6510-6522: 2.78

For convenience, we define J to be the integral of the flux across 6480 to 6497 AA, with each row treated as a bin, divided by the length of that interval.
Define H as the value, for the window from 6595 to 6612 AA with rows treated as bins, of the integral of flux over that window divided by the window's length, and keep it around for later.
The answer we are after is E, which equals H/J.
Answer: 0.96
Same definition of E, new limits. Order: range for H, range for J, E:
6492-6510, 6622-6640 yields 0.98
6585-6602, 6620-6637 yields 1.03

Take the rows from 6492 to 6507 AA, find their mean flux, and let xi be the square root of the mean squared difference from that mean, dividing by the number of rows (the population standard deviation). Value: 0.67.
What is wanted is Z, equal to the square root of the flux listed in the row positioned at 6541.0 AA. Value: 2.86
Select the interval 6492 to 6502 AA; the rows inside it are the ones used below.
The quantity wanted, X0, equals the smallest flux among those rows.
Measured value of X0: 6.238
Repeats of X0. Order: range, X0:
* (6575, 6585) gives 7.014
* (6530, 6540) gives 6.693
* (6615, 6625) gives 7.393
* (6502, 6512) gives 7.596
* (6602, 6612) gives 6.093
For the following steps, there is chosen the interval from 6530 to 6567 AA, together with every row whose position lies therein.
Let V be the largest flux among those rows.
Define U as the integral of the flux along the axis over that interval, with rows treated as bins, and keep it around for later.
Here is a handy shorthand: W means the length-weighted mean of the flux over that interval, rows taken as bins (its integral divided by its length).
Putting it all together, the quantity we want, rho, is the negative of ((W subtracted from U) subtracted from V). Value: 251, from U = 266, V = 8.287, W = 7.19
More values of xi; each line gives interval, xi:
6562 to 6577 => 0.69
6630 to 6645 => 0.71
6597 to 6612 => 0.59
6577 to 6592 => 0.46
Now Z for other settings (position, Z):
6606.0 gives 2.60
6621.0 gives 2.76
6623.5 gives 2.72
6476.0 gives 2.70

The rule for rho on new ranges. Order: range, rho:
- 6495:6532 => 257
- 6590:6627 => 261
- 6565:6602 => 258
